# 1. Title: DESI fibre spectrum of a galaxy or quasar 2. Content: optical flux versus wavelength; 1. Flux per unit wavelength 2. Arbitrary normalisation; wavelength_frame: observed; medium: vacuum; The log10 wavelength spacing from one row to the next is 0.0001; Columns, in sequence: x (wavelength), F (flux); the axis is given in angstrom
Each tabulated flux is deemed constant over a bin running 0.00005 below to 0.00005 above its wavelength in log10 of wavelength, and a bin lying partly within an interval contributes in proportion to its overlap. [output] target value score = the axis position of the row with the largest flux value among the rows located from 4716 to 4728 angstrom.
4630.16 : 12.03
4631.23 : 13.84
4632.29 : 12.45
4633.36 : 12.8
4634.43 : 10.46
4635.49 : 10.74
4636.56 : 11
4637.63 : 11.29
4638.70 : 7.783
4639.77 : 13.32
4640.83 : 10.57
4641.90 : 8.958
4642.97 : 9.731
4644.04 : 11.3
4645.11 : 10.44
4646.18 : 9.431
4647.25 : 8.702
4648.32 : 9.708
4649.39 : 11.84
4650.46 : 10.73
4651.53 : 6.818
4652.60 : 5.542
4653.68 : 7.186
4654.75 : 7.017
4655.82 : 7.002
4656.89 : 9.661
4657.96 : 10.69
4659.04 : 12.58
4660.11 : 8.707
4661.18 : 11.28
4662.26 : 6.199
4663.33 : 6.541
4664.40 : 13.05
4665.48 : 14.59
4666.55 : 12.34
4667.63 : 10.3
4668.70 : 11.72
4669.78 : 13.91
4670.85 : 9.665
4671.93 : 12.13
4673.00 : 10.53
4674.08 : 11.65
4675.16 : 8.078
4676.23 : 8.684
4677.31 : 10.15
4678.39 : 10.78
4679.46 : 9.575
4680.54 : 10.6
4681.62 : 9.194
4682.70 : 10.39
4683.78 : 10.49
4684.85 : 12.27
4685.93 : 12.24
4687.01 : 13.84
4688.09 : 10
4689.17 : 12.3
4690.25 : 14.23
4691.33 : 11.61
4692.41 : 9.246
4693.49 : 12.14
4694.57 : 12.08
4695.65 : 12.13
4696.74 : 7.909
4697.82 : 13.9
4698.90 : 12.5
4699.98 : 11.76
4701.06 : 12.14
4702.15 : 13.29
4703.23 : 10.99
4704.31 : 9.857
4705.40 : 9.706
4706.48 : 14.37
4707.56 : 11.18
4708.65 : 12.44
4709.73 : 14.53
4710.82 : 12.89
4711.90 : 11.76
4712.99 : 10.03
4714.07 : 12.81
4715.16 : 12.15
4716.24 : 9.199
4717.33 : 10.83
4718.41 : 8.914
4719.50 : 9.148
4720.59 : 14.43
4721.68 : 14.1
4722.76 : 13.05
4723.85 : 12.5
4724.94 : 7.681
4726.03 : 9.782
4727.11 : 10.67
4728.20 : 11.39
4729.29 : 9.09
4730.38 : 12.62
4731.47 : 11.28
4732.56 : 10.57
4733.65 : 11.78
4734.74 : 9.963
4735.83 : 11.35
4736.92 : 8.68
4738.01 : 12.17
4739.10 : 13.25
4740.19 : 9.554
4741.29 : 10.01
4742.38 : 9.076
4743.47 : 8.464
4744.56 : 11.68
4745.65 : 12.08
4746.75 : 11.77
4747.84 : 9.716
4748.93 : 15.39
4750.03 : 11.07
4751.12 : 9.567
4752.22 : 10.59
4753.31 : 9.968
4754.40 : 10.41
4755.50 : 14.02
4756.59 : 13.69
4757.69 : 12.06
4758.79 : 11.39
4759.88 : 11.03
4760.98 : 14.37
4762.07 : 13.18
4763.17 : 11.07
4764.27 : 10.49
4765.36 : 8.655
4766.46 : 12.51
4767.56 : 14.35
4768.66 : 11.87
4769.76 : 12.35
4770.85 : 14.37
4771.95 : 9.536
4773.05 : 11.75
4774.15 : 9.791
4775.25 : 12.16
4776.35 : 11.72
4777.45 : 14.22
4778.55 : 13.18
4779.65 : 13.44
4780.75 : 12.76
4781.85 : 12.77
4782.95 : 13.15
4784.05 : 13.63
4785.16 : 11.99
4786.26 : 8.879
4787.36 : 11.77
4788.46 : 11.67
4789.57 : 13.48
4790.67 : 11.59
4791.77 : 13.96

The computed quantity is 4720.59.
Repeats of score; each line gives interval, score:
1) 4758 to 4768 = 4760.98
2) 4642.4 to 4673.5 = 4665.48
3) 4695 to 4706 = 4697.82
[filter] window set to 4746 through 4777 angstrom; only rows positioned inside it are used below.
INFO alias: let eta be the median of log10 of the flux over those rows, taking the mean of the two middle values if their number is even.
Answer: 1.069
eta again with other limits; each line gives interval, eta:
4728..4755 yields 1.025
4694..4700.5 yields 1.083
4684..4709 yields 1.084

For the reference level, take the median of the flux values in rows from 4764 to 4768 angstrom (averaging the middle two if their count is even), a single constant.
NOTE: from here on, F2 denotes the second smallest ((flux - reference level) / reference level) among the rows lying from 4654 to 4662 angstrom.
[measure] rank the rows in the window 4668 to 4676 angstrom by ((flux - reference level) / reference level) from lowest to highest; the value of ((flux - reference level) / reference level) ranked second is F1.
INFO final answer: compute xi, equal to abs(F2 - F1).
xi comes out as 0.23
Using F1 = -0.16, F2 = -0.39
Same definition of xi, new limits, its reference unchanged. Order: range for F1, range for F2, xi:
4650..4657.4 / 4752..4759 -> 0.31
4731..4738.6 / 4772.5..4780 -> 0.15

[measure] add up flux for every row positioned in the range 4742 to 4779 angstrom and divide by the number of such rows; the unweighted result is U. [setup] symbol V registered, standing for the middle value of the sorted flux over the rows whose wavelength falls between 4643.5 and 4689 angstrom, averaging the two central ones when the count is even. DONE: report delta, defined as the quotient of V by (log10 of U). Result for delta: 9.8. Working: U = 11.7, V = 10.4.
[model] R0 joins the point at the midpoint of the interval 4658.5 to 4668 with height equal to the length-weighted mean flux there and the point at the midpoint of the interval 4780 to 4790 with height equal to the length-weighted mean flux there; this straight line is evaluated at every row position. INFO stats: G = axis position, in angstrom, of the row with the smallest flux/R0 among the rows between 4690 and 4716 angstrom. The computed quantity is 4696.74 angstrom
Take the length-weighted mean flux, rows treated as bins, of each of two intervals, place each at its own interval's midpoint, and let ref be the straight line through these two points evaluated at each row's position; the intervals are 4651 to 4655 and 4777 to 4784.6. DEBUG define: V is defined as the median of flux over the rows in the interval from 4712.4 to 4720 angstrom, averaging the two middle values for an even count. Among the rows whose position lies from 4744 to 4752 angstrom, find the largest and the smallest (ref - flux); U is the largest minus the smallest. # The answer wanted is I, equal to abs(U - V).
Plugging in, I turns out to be 4.1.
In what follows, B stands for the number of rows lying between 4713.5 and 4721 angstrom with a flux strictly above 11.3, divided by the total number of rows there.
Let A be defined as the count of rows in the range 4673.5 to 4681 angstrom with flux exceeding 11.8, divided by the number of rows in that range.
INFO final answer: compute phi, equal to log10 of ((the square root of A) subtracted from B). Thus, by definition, -0.37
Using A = 0.0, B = 0.43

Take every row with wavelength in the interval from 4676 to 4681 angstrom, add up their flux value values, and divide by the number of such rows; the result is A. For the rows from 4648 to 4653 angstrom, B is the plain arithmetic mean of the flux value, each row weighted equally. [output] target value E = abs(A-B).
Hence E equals 1.03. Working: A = 10.0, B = 8.9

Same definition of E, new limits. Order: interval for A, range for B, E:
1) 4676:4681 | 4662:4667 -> 0.59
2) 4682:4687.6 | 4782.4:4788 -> 0.04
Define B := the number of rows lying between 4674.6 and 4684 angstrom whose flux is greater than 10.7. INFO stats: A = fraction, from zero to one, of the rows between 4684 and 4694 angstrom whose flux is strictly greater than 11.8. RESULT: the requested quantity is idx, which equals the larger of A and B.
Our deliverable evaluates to 1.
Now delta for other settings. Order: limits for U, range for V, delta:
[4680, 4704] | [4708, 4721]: 11.2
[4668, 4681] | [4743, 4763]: 11.2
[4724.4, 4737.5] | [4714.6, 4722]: 10.6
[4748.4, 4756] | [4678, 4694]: 10.1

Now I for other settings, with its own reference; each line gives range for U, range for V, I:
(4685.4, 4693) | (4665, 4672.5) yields 7.0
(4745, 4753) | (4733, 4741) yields 5.4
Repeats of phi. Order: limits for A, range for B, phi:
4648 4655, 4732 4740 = -0.71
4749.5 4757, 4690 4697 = -0.75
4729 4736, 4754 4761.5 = -0.47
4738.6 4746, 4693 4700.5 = -0.49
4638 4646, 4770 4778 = -0.47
